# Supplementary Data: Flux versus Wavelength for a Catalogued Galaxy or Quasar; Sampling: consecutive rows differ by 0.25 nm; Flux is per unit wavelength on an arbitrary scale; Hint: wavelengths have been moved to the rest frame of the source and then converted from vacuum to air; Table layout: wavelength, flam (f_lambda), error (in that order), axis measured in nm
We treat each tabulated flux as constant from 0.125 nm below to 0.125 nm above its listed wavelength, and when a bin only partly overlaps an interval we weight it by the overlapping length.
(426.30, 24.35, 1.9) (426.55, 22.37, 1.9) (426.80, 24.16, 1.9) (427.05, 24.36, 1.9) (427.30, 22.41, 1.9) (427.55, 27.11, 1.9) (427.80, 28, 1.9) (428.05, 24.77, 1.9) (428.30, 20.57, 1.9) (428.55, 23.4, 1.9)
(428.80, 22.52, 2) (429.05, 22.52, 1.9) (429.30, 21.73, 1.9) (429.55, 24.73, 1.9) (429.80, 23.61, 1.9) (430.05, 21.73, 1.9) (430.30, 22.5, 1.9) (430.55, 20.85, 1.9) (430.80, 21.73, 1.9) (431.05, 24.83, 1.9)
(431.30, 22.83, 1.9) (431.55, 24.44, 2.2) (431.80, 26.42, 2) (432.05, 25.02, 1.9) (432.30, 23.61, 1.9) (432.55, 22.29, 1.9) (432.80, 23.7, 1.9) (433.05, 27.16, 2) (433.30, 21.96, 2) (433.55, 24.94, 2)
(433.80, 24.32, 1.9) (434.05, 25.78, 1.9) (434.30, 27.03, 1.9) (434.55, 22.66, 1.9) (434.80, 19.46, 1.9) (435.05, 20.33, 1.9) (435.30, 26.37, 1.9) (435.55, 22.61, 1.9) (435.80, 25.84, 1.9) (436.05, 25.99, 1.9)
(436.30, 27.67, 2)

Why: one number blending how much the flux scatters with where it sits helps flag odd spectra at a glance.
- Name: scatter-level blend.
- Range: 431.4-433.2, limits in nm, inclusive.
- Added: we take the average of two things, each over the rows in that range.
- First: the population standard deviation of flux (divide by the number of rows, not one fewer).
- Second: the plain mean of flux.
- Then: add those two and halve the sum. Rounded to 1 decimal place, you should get 13.1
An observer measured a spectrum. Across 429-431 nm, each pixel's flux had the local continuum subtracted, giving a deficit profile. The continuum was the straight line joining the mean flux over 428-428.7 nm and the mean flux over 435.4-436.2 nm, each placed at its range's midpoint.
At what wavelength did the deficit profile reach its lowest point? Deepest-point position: 430.55 nm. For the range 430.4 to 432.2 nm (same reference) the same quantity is 430.55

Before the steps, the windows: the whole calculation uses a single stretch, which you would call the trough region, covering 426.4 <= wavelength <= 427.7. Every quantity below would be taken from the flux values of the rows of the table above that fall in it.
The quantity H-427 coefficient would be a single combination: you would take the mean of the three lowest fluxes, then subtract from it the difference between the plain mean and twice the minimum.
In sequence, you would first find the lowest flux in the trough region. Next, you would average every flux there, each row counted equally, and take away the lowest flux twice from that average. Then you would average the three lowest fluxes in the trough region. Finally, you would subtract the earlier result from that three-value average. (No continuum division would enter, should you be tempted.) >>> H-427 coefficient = 43.6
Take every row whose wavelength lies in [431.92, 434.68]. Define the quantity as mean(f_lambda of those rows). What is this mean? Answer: 24.4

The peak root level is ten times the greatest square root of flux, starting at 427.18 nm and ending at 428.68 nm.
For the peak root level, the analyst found 52.9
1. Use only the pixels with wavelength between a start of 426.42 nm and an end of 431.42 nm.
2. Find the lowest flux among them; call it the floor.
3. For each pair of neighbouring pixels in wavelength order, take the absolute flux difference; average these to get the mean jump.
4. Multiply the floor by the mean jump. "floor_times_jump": 39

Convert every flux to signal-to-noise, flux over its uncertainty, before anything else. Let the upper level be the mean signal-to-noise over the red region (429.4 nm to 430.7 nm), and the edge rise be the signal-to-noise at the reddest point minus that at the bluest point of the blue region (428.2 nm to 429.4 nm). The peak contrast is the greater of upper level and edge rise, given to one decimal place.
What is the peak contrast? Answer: 11.9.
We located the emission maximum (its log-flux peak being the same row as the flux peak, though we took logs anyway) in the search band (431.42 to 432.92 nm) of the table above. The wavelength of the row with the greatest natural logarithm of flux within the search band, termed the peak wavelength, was 431.80 nm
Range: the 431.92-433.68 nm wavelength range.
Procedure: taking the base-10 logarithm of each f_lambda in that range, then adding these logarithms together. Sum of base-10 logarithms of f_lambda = 9.7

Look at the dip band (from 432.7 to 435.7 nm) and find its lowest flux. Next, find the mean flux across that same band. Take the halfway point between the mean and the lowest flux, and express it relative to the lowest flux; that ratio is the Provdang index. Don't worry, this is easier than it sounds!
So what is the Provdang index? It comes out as 1.11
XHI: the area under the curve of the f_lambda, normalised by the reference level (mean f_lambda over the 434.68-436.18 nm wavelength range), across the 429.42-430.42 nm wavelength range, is 0.99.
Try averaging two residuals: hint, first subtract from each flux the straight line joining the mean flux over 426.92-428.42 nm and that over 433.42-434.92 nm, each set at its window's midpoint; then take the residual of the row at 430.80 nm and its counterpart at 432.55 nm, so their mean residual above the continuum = -2.2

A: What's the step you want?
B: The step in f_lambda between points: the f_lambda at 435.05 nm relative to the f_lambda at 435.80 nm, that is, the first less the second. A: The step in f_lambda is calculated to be -5.5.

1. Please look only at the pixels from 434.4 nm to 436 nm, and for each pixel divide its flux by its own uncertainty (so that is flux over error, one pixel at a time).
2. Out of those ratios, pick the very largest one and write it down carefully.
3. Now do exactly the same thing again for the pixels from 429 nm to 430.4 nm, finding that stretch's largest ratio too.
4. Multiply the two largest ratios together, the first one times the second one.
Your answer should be 181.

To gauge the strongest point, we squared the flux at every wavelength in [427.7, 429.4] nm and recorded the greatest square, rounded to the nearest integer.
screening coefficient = 784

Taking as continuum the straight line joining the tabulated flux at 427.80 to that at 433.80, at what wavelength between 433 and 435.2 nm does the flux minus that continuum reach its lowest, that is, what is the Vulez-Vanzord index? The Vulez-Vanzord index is 434.80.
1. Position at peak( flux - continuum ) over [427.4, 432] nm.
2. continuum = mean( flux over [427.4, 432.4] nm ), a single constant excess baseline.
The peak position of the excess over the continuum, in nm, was 427.80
